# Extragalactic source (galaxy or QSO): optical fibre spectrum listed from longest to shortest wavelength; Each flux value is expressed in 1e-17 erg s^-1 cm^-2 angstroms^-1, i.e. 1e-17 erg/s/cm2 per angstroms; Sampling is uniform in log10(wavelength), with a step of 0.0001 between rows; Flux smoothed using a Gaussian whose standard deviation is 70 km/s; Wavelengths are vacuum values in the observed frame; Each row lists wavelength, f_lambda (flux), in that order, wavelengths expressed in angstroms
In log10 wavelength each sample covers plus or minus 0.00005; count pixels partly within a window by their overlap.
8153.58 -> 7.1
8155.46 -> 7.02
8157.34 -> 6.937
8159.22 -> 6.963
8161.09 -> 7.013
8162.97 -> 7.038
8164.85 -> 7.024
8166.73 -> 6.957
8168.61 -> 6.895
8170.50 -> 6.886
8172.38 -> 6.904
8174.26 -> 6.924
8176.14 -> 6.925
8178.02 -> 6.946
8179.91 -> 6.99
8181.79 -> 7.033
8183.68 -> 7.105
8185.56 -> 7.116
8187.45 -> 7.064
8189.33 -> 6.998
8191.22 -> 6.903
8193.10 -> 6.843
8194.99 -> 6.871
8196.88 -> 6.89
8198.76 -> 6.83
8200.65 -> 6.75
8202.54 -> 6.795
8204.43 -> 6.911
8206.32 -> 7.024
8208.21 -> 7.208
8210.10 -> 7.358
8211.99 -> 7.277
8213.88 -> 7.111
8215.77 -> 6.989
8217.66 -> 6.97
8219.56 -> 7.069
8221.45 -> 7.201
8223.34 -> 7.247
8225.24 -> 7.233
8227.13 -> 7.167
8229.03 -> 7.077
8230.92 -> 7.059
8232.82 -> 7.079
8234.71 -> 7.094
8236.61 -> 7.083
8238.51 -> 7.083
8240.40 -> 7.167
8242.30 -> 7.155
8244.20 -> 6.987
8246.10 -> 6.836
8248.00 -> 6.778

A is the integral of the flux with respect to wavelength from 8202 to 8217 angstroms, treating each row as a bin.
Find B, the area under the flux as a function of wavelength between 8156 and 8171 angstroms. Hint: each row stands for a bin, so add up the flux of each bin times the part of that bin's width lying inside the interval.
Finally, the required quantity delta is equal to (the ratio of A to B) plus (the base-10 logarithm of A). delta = 3.04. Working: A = 106.4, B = 104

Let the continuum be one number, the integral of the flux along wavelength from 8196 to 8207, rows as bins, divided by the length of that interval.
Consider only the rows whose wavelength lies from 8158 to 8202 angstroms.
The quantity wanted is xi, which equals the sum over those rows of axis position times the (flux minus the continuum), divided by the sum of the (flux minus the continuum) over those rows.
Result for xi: 8174.9 angstroms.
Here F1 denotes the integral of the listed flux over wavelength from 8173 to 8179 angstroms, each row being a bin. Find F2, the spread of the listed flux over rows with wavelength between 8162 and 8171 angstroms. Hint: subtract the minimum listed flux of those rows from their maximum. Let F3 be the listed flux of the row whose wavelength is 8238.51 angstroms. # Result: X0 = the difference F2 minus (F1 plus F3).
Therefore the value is -49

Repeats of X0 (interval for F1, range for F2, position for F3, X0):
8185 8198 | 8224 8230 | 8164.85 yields -97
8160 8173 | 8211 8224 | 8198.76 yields -97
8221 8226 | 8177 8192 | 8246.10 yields -43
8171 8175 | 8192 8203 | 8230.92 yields -35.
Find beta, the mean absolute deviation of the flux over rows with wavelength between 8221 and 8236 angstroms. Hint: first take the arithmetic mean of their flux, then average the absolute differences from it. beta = 0.067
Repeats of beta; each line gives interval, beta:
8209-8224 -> 0.118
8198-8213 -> 0.198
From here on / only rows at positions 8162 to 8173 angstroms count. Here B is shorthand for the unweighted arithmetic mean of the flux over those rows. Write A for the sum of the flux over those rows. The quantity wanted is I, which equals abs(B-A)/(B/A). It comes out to 209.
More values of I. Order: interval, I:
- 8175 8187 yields 211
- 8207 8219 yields 215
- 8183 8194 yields 210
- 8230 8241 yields 213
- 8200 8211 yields 210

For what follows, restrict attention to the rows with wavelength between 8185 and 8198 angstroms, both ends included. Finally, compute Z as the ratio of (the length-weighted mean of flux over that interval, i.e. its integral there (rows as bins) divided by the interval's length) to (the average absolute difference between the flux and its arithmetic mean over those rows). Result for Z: 78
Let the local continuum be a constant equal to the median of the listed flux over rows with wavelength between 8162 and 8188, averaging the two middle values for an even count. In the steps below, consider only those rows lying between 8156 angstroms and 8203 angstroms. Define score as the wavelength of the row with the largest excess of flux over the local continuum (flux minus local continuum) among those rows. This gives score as 8185.56 angstroms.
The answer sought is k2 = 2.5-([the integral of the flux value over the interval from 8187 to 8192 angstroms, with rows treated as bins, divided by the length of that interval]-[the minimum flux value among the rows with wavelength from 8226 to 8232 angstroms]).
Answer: 2.57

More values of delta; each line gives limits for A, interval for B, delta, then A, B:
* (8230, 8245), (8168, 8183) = 3.05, 106.3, 104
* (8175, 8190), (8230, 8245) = 3.01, 105.3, 106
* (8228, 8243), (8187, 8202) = 3.06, 106.5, 103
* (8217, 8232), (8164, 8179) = 3.06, 106.9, 104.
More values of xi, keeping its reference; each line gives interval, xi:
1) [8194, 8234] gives 8219.6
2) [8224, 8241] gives 8232.4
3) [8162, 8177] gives 8167.4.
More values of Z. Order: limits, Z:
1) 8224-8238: 143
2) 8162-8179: 166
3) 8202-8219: 48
